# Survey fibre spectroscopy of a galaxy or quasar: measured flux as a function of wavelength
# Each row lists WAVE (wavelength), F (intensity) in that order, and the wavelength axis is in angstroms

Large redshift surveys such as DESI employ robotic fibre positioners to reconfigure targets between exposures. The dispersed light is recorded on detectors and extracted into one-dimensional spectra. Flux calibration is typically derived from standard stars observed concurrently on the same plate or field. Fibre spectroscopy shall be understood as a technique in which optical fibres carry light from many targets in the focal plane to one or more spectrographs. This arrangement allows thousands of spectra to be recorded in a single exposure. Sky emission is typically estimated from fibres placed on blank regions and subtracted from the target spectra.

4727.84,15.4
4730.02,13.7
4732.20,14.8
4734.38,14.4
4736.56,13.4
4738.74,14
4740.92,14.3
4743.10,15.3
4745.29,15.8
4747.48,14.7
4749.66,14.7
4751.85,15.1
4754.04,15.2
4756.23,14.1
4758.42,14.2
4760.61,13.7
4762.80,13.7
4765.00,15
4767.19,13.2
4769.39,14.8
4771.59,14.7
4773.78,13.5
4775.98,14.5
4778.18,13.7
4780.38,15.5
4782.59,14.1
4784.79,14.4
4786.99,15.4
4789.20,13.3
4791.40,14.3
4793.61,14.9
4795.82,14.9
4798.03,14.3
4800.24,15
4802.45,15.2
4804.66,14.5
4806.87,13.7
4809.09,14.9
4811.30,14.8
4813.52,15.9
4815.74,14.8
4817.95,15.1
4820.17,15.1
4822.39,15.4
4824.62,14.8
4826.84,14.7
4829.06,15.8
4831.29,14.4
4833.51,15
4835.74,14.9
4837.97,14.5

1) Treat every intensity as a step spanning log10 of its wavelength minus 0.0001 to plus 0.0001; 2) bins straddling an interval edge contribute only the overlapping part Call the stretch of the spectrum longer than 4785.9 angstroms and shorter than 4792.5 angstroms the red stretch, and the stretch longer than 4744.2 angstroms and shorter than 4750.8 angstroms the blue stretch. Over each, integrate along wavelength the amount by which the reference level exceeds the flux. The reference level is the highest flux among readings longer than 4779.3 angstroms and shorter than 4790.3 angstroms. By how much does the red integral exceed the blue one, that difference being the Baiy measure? 5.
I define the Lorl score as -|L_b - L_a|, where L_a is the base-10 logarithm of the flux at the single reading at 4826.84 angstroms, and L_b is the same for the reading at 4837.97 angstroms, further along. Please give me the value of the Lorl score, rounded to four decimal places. -0.0059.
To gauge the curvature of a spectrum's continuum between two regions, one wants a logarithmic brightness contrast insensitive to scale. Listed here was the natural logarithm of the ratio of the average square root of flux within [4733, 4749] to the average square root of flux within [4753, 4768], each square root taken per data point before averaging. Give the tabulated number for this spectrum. 0.014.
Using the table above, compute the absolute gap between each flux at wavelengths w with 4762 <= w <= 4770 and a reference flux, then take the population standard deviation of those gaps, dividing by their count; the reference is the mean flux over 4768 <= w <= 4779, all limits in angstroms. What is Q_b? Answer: 0.20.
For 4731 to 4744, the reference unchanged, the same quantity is 0.37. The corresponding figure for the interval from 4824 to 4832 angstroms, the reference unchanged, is 0.53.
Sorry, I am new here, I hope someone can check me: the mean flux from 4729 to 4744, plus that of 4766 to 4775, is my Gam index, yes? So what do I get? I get 28.3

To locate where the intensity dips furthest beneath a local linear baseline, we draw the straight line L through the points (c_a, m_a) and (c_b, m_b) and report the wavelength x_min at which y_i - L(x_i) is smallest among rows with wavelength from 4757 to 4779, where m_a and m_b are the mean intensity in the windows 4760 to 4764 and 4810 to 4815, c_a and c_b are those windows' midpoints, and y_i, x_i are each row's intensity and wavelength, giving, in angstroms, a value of 4767.19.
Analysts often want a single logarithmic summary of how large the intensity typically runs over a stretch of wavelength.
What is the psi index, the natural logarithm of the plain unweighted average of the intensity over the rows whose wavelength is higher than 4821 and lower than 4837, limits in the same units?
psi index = 2.71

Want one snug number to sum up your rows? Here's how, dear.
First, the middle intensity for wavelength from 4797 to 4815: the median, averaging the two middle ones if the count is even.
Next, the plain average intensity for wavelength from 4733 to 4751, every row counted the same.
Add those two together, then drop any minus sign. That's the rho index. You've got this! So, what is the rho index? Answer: 29.4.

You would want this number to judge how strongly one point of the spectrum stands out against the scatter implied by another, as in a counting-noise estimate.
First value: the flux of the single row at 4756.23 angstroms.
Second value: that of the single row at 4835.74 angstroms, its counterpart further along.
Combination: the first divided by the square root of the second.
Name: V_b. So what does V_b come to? 3.65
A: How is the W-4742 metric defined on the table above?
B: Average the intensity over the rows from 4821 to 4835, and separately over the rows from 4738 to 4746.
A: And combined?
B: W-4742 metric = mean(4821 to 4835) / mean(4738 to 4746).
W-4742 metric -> 1.01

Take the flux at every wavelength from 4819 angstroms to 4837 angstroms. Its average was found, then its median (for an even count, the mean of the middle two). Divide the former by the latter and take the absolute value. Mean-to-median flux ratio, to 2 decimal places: 1.00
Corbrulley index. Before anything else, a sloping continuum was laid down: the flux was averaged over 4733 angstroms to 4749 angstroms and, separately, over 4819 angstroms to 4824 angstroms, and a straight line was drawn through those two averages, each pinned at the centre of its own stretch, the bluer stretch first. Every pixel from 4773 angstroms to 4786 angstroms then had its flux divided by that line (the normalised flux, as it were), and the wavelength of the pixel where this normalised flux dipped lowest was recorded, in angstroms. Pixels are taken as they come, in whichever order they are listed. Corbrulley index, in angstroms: 4773.78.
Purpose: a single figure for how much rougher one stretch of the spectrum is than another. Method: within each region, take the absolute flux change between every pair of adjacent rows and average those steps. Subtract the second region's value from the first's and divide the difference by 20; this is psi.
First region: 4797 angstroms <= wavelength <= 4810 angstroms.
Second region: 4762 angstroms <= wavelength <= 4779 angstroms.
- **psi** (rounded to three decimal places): -0.020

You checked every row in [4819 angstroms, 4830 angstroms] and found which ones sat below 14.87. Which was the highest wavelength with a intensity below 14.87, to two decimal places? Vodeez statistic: 4826.84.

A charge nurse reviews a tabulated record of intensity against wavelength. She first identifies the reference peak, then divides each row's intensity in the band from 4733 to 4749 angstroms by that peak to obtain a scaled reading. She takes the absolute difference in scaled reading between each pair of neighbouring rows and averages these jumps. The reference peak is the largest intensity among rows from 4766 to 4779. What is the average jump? 0.05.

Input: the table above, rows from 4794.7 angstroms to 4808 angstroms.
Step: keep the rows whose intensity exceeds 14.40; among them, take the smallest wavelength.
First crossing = 4795.82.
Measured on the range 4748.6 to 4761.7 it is 4749.66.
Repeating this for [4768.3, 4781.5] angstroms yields 4769.39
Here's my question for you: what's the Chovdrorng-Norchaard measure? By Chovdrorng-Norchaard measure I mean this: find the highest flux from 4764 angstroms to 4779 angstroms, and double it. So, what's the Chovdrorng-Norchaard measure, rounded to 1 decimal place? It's 30.0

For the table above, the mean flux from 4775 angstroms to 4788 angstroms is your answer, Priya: 14.6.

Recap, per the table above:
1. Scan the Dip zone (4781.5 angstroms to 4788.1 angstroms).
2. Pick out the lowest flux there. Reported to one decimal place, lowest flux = 14.1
